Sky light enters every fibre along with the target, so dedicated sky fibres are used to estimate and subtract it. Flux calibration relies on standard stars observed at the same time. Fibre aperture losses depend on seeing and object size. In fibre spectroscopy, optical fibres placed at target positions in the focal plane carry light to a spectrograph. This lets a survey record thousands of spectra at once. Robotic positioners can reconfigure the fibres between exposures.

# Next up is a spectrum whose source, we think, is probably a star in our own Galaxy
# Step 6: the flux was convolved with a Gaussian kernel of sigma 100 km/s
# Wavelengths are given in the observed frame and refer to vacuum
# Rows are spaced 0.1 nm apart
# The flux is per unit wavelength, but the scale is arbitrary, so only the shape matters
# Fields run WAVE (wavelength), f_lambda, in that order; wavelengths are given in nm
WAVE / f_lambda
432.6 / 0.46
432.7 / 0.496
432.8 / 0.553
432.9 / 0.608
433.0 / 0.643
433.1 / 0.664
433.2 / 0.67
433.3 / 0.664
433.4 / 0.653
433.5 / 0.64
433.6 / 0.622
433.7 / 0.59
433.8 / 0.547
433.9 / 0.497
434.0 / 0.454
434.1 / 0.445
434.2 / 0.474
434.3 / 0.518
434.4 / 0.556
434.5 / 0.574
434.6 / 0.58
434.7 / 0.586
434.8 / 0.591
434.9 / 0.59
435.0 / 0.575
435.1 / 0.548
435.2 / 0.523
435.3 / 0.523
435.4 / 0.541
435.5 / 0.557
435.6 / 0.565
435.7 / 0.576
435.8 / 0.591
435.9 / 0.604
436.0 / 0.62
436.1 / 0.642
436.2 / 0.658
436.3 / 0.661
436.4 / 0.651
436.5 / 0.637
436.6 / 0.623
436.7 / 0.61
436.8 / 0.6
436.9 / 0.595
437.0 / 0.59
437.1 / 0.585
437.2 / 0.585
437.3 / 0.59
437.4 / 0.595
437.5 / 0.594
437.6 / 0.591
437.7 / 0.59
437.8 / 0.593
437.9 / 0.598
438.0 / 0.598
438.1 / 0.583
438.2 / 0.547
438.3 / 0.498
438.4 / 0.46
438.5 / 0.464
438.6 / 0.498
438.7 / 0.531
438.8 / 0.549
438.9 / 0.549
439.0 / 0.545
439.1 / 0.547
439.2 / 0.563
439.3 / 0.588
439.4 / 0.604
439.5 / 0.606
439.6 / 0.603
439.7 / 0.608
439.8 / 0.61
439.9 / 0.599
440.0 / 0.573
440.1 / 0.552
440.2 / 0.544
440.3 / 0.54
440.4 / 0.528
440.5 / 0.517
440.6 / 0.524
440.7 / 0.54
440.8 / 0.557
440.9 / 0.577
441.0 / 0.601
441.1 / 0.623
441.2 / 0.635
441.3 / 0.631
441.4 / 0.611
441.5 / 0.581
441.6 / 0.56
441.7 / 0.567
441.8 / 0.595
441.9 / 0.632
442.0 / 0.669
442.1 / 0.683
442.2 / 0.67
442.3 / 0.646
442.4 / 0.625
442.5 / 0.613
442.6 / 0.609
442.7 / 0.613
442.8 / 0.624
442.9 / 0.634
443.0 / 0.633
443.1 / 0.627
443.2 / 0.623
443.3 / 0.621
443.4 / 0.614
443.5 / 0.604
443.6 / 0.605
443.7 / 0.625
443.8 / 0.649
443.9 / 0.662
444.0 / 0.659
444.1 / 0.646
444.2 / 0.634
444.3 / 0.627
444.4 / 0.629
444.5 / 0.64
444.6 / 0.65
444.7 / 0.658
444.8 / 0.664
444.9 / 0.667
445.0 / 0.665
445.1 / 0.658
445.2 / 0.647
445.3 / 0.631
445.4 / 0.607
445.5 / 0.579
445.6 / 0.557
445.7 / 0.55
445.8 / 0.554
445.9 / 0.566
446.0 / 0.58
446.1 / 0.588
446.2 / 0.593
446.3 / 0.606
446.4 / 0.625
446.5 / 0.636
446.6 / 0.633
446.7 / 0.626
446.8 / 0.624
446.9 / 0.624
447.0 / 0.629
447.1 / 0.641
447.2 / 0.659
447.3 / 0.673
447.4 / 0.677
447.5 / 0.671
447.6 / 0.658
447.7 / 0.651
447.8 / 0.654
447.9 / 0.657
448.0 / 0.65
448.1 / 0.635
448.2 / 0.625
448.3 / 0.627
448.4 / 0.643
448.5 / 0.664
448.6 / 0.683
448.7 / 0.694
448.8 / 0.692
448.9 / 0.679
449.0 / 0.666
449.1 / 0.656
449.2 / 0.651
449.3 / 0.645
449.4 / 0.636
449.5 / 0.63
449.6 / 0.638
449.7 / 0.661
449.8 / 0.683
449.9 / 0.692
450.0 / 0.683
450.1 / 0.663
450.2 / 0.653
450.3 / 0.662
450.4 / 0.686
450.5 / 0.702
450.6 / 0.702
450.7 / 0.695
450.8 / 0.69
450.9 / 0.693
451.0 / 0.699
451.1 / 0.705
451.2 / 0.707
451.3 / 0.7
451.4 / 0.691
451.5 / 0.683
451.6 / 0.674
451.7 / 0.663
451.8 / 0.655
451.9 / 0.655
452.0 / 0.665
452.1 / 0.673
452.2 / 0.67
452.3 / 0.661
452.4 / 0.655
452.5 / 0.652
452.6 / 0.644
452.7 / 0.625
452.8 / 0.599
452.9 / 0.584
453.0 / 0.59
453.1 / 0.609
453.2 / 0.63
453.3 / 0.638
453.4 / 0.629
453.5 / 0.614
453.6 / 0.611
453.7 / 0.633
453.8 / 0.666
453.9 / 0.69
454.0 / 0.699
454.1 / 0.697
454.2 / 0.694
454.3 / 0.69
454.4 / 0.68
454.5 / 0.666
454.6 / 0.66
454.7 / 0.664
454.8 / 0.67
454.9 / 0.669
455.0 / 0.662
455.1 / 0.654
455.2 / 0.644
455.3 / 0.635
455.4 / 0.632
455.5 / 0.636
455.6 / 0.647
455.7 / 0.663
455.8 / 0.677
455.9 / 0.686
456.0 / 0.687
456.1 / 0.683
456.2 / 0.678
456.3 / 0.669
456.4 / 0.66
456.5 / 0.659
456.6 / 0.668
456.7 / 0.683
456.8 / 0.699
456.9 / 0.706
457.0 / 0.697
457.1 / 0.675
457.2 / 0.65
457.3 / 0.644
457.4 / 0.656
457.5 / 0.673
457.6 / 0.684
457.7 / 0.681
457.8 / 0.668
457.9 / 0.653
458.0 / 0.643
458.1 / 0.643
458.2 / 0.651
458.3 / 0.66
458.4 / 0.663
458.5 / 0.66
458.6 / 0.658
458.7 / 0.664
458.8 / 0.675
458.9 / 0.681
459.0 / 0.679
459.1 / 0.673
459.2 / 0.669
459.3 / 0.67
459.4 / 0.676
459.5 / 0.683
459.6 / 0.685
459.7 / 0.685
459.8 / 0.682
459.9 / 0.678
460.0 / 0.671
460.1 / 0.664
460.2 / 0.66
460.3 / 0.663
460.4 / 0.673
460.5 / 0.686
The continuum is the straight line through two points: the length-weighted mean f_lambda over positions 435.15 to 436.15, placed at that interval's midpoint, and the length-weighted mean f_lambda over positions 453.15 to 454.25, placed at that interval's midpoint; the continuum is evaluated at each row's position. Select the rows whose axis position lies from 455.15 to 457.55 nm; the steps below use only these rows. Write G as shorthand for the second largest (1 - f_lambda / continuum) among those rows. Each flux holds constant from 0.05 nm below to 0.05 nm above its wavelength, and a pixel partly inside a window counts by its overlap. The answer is 0.04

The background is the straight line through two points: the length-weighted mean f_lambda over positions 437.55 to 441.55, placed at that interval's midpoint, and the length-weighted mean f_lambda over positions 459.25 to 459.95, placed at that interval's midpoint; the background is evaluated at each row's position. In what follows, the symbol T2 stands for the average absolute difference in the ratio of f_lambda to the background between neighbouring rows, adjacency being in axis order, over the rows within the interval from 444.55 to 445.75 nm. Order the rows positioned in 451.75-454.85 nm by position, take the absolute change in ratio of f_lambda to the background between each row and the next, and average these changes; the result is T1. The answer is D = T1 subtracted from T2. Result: 0.004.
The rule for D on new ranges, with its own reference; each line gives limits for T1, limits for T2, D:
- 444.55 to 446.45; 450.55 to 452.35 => -0.009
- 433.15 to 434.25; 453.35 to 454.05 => -0.022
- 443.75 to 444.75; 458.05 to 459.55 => -0.007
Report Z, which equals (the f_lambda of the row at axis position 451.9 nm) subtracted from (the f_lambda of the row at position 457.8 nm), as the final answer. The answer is 0.013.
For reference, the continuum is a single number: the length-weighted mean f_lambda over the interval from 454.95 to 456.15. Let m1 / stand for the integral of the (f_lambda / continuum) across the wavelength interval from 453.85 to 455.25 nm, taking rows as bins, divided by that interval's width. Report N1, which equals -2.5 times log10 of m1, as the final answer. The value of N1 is -0.025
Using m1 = 1.02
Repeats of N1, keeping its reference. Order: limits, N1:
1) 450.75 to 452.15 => -0.038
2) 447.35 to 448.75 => 0.004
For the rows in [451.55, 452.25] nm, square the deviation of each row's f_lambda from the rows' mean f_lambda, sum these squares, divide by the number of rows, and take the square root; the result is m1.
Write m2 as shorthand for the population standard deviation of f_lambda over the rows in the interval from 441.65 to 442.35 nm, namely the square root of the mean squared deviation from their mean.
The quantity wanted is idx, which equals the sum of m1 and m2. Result 0.047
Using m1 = 0.007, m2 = 0.040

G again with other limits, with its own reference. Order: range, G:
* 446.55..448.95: 0.01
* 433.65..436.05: 0.20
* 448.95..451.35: 0.00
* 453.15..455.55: 0.06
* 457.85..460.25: 0.05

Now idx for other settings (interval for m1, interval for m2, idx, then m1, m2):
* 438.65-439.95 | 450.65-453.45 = 0.063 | 0.029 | 0.035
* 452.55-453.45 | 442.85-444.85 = 0.038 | 0.020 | 0.018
